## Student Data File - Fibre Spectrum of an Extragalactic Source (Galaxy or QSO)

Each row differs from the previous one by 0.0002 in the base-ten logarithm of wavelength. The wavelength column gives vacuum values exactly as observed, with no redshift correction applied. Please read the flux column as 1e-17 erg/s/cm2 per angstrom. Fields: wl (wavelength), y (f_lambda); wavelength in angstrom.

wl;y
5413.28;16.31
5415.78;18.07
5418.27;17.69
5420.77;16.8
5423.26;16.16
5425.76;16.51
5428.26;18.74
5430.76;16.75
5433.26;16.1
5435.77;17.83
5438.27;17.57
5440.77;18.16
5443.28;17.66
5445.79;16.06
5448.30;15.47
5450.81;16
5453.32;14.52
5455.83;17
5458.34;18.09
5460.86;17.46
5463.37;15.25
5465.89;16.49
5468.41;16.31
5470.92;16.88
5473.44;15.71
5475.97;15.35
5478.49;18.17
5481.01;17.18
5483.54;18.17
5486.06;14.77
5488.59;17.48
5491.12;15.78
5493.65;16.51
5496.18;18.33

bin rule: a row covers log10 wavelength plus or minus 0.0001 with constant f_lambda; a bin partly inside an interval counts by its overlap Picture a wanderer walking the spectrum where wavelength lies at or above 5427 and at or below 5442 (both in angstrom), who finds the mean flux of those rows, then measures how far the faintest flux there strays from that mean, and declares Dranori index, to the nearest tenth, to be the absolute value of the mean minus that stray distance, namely 16.1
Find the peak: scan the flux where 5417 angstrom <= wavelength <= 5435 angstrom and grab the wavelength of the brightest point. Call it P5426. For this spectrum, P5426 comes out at 5428.26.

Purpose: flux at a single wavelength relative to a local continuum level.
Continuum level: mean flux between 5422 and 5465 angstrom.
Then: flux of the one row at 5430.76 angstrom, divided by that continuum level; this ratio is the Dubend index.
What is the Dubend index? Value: 1.00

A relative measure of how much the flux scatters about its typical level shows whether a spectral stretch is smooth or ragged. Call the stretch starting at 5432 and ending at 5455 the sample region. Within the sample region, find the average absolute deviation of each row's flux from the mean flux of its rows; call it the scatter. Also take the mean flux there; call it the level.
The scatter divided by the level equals 0.065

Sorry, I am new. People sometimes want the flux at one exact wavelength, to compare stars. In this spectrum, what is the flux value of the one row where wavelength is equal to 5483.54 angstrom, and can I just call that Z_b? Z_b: 18.17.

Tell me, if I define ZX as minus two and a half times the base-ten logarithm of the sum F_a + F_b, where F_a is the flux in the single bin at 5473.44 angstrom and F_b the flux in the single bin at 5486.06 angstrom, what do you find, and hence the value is -3.710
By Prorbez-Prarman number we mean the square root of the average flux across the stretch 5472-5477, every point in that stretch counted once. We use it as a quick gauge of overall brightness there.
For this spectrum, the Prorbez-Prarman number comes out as 3.94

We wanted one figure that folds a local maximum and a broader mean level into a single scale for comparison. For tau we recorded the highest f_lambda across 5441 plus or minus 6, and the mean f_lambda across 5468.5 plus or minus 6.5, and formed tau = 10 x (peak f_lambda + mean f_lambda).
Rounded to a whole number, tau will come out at 343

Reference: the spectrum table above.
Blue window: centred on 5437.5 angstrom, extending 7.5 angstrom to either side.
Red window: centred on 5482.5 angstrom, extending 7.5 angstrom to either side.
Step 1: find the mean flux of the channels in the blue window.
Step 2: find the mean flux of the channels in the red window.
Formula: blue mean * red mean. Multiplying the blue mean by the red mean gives 292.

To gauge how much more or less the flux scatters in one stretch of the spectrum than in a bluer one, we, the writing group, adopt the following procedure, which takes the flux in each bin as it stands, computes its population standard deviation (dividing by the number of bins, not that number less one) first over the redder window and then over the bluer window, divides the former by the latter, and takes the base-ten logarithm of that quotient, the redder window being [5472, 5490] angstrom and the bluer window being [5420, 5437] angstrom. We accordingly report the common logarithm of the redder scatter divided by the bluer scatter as 0.16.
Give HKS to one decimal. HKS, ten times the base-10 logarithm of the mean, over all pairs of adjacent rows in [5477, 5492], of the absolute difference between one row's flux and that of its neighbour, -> 2.9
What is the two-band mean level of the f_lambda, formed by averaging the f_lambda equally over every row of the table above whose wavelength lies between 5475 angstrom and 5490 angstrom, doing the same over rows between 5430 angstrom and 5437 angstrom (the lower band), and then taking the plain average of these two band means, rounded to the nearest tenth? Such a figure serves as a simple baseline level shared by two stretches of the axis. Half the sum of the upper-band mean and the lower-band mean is 16.9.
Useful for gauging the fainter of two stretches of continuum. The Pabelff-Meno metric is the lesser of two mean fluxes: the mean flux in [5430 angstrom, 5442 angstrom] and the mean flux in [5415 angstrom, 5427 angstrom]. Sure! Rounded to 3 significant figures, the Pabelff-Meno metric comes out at 17.0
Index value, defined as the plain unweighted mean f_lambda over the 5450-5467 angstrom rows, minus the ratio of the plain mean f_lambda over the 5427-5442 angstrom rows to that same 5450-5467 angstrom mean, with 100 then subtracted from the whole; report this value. -84.7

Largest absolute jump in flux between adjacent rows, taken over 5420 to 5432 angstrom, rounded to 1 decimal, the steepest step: 2.2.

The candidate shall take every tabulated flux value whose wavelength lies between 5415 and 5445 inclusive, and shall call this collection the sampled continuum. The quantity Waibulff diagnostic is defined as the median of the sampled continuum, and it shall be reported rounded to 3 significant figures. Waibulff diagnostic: 17.6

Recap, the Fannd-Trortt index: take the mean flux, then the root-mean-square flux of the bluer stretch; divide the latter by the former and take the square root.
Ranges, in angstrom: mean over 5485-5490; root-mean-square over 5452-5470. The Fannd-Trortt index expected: 1.01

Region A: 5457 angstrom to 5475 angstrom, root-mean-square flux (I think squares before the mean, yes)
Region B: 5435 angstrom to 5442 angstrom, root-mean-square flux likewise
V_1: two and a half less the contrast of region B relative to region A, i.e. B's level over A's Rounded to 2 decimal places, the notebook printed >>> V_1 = 1.43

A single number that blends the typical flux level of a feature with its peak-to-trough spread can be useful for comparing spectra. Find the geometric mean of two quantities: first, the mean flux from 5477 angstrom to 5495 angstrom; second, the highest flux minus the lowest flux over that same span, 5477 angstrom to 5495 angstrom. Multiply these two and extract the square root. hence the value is 7.6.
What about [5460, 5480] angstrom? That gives 6.9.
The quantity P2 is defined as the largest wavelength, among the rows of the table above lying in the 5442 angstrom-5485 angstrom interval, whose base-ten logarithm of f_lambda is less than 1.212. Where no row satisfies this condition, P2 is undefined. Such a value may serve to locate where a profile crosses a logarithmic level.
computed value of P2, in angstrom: 5475.97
